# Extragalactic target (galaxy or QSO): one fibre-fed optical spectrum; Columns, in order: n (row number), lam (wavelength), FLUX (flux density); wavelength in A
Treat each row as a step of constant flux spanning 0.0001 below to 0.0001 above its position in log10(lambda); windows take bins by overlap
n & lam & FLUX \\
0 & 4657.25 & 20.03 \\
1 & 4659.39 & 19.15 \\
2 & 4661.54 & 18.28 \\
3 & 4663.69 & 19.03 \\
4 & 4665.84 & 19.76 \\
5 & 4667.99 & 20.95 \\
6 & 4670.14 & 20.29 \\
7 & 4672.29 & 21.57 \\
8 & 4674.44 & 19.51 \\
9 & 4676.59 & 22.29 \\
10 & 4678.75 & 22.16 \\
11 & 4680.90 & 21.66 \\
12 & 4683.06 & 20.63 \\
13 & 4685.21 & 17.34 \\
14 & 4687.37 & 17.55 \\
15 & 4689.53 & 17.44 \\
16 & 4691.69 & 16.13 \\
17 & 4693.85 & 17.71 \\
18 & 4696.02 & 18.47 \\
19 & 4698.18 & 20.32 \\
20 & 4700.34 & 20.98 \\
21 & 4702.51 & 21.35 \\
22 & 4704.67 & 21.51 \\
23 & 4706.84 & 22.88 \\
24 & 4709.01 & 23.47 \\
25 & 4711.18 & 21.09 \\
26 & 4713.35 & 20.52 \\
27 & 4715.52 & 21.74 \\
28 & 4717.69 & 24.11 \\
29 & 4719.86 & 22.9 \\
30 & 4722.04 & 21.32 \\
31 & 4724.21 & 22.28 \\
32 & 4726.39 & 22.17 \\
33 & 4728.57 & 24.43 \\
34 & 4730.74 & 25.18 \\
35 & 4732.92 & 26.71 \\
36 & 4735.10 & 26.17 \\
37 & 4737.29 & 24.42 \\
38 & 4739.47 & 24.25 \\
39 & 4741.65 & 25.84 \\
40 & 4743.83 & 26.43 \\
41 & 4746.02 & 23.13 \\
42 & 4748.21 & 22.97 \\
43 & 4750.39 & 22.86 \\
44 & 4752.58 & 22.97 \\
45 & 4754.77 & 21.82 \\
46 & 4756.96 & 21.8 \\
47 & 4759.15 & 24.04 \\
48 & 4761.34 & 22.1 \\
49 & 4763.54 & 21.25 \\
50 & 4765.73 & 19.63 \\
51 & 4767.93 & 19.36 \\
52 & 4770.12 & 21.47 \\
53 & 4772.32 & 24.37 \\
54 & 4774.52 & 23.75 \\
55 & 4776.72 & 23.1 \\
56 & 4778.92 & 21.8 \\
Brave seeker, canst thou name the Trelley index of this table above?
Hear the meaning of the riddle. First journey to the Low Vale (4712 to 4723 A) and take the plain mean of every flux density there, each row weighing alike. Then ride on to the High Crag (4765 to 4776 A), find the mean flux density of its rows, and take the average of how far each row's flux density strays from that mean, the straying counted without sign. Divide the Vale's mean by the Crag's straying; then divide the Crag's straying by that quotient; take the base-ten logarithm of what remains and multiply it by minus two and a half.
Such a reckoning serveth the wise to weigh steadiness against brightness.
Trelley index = 2.0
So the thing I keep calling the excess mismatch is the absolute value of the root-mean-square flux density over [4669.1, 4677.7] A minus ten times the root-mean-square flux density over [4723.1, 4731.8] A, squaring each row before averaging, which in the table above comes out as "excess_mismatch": 215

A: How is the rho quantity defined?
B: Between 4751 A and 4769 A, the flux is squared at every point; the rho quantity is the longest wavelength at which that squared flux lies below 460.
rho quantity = 4767.93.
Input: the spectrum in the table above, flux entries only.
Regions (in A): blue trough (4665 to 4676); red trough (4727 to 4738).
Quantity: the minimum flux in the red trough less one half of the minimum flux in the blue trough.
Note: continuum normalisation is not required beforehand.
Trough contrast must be 15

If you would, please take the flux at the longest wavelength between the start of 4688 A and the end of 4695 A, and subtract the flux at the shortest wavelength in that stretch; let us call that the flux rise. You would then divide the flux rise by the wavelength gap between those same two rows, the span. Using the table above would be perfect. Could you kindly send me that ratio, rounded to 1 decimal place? 0.1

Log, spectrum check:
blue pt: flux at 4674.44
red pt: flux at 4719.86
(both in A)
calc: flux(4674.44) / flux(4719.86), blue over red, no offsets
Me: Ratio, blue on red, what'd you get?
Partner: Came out 0.85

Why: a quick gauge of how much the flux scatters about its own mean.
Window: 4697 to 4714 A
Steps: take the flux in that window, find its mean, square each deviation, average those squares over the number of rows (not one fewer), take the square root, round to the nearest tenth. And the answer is 1.0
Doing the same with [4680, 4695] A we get 1.9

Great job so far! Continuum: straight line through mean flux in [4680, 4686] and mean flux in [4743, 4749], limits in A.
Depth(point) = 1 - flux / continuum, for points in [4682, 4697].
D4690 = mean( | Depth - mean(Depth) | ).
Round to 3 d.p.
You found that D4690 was 0.047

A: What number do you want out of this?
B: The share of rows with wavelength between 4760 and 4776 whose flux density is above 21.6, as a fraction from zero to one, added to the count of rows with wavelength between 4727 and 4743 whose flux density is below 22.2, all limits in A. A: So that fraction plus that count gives 0.4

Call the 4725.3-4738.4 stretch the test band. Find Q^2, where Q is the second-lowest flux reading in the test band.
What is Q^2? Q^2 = 596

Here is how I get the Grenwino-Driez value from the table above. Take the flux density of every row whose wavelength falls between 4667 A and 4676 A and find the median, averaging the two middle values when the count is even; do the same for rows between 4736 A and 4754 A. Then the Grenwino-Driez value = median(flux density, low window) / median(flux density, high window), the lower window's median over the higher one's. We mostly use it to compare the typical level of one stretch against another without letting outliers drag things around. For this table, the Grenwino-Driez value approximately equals 0.87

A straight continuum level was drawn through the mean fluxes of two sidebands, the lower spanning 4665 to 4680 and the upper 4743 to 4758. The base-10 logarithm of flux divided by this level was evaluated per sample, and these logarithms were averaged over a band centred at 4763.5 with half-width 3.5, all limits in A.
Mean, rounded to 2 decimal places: -0.05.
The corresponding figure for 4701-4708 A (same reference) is 0.00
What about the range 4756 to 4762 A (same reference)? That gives -0.01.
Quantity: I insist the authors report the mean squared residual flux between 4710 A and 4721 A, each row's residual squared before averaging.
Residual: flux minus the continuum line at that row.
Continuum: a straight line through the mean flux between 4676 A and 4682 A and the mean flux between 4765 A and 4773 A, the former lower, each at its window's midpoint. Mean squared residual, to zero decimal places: 2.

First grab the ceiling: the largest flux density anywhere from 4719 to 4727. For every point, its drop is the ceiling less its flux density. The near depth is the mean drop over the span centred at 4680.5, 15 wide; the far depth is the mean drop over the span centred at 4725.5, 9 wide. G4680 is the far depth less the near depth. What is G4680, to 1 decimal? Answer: -2.4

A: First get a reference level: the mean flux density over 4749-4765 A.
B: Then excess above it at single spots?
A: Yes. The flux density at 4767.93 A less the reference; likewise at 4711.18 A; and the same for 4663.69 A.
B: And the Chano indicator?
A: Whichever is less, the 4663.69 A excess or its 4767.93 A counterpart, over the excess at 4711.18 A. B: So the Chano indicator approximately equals 2.6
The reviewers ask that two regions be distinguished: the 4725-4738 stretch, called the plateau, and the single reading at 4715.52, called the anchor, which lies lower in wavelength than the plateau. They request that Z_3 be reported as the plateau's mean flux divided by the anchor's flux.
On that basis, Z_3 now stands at 1.14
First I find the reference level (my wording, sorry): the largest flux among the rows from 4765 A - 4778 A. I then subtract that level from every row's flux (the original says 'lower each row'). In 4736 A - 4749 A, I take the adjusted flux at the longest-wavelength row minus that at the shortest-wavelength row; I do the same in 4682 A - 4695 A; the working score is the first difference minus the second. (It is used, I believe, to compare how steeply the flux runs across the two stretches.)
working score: 1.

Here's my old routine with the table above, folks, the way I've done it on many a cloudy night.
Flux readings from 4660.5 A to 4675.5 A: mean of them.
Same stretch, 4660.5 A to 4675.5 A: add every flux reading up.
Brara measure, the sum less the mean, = 119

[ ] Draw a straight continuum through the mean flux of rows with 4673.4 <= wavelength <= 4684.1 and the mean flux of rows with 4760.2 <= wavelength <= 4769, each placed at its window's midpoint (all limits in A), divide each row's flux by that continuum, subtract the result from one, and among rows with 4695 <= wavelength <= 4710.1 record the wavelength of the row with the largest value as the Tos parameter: 4696.02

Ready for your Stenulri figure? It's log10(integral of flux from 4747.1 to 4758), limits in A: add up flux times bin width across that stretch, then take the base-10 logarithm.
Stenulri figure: 2.39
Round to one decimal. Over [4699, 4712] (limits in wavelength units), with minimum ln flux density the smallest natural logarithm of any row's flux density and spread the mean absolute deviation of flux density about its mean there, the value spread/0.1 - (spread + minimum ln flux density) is 4.7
